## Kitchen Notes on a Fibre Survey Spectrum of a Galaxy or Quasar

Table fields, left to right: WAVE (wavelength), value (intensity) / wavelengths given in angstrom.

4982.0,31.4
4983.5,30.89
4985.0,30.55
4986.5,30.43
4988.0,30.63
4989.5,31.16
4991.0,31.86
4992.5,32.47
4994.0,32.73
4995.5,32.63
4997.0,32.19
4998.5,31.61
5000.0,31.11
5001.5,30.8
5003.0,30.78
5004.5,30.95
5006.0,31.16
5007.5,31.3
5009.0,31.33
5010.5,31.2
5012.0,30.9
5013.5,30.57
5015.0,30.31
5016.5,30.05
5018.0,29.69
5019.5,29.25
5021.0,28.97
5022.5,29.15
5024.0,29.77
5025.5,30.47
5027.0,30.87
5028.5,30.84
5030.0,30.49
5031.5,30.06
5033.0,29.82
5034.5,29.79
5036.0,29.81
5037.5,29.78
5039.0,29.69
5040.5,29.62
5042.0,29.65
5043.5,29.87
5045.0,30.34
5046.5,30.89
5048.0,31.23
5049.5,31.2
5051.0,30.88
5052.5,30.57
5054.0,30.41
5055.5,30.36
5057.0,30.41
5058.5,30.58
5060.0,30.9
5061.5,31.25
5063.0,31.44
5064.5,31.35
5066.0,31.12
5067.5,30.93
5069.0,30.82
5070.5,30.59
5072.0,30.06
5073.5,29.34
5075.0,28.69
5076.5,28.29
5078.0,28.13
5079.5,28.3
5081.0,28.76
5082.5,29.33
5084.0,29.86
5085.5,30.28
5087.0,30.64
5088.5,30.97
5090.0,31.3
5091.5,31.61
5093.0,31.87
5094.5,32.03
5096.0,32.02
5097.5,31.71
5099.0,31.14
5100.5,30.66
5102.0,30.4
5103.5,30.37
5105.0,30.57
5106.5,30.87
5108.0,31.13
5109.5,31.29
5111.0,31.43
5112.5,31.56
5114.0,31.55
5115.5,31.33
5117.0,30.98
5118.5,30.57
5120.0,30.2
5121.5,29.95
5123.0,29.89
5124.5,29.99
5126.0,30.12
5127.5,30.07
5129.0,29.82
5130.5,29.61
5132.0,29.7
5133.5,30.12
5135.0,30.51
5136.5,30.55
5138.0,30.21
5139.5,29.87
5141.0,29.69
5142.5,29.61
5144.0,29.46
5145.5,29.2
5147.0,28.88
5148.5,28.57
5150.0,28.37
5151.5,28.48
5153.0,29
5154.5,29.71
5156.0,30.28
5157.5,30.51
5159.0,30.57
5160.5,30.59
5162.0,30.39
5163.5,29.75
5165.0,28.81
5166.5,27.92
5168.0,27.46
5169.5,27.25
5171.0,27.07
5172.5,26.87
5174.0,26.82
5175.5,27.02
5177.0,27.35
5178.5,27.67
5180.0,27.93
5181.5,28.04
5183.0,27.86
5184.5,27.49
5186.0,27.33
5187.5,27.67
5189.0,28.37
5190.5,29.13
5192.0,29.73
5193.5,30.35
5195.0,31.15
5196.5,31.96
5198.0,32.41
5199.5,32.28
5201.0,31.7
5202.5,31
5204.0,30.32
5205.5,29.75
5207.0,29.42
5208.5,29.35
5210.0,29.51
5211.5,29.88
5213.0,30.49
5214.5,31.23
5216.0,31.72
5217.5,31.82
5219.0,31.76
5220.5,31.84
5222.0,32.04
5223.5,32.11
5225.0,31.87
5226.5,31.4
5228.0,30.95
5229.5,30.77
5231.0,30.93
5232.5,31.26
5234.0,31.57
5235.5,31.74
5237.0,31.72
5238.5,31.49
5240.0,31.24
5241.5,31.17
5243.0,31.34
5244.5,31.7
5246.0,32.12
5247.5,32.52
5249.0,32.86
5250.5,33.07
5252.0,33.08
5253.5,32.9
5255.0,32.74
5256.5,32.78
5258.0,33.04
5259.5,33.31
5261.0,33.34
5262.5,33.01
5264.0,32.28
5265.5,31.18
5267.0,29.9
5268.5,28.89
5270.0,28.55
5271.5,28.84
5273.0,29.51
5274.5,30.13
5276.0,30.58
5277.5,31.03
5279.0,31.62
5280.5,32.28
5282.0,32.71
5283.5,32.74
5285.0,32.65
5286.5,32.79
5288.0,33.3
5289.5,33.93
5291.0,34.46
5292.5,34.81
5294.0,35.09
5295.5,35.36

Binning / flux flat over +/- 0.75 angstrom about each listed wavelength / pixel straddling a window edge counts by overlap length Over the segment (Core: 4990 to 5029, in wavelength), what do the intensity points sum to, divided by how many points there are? 30.9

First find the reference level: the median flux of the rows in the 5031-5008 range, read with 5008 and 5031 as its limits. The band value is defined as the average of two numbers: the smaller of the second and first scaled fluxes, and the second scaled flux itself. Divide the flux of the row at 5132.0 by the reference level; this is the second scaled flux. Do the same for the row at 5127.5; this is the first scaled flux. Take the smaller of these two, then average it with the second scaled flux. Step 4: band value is 0.97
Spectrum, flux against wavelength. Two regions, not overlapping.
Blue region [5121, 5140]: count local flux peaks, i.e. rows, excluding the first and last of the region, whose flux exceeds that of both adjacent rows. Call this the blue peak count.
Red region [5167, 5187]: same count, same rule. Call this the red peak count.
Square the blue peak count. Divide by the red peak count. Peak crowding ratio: 4.0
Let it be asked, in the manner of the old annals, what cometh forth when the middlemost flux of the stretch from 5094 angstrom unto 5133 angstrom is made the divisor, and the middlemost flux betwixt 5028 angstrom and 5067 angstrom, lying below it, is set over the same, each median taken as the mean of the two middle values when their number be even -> 0.99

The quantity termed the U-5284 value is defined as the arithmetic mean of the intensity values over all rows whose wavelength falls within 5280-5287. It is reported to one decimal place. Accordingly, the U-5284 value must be 32.6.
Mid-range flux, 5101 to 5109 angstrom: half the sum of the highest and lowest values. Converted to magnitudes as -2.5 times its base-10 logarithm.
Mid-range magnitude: -3.72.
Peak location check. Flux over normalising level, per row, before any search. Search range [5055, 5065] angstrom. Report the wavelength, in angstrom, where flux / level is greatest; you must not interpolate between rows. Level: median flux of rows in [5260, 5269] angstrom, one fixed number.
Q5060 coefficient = 5063.0 angstrom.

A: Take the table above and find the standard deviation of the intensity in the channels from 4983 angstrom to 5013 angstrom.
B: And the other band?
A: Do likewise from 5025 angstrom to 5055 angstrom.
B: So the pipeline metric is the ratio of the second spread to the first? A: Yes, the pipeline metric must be 0.78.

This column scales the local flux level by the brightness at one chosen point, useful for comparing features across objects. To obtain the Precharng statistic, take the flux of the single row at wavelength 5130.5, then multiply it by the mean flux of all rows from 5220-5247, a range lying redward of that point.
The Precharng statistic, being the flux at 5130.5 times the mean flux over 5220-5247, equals 933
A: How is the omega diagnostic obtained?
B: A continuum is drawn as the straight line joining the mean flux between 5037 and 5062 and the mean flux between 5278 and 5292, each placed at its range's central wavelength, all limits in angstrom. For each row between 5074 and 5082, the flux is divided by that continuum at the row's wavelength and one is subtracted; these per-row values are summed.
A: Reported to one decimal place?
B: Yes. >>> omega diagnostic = -0.4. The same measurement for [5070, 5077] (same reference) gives -0.2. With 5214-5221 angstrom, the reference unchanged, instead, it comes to -0.1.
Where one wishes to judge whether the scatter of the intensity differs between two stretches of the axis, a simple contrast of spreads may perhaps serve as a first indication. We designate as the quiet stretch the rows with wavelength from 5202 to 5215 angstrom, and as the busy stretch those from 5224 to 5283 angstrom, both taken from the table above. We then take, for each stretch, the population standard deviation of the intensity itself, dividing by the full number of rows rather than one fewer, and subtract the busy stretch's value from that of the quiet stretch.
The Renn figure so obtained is -0.60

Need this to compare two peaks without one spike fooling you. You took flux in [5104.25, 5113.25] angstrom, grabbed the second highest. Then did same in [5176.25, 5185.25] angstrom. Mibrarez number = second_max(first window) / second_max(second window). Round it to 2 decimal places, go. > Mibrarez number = 1.13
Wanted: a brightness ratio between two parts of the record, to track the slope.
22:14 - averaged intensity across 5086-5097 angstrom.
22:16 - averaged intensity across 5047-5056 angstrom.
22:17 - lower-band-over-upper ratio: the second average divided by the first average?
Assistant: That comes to 0.98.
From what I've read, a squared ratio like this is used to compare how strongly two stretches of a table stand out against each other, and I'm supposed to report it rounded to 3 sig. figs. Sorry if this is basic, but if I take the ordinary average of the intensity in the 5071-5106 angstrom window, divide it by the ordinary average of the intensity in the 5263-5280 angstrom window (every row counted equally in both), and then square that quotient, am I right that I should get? 1.00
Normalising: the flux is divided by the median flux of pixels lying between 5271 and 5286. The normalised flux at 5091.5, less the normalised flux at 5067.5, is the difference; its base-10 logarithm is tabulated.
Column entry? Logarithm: -1.7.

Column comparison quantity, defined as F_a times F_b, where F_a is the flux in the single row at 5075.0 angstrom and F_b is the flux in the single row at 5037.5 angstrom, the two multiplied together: 854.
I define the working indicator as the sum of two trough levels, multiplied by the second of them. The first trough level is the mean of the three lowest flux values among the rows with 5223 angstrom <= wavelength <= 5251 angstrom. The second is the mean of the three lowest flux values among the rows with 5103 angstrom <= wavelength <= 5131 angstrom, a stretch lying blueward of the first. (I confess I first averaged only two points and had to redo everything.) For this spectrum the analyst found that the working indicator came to 1806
